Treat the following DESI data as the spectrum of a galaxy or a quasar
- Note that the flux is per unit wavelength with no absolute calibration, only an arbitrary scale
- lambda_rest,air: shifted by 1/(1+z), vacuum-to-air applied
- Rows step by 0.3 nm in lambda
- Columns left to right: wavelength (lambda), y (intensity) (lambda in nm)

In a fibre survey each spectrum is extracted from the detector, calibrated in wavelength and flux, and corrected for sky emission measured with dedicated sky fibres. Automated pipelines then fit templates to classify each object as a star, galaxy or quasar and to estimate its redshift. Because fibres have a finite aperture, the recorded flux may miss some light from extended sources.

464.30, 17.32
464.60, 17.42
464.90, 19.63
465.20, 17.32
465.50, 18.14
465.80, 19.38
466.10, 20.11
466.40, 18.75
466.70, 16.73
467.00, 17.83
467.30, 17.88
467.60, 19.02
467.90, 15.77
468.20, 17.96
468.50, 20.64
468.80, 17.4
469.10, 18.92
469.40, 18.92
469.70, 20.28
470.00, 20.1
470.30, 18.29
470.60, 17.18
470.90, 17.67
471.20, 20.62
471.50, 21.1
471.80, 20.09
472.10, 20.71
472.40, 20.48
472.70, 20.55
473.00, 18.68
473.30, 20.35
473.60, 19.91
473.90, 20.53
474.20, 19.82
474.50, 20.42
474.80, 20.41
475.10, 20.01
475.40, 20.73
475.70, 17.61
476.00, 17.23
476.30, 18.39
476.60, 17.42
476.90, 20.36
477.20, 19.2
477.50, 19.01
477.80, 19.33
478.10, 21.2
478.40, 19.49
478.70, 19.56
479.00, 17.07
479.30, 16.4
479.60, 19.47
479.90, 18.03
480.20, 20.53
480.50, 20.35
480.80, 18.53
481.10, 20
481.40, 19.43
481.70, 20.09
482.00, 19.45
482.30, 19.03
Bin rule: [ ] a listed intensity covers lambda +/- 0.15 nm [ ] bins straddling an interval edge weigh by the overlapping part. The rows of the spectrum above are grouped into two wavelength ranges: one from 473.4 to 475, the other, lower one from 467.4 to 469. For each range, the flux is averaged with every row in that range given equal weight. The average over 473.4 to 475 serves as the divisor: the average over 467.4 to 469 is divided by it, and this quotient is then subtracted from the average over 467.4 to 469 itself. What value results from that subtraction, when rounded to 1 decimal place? 17.3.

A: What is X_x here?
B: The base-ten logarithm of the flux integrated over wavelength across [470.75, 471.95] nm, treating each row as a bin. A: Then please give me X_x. 1.38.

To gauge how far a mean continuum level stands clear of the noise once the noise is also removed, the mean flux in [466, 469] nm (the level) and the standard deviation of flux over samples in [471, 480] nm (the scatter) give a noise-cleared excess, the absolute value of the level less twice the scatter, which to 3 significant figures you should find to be 15.6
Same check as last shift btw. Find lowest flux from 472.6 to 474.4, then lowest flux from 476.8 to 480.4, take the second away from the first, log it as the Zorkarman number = 2.3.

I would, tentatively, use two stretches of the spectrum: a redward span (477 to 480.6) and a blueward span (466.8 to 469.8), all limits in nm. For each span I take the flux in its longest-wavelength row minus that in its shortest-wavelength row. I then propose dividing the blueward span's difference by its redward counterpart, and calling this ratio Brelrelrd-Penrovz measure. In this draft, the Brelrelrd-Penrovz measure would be 2.1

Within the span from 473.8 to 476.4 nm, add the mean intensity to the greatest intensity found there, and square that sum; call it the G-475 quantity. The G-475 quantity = 1615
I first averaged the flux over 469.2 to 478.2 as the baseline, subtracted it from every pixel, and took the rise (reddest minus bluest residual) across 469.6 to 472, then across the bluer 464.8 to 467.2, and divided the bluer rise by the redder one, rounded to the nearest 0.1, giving 9.5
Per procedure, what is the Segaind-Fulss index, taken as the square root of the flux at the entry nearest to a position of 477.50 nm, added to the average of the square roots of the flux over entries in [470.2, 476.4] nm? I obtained 8.78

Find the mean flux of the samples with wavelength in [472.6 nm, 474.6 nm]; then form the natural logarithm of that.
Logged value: 3.00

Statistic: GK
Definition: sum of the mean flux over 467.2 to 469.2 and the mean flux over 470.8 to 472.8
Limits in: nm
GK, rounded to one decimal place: 38.4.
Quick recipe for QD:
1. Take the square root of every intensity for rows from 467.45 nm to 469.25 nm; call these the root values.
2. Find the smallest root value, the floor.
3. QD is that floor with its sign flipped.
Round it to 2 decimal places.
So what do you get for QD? -3.97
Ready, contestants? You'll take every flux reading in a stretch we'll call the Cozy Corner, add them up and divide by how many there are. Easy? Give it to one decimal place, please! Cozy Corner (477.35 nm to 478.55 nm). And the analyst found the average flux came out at 19.8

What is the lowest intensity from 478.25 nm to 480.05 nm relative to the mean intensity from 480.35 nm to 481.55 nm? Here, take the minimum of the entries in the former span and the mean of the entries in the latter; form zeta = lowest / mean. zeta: 0.84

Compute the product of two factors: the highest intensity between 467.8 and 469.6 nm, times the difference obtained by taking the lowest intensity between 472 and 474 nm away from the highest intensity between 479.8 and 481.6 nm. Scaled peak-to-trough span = 38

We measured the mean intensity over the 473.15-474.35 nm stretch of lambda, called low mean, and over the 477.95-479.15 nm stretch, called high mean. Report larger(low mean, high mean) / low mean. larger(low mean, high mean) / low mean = 1.00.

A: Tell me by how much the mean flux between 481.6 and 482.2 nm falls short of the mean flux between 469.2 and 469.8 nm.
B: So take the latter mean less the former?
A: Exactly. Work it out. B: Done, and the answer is -0.2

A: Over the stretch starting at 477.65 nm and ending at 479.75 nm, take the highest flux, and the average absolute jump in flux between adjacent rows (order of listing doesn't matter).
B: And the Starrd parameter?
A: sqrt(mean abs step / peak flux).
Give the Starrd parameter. 0.28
